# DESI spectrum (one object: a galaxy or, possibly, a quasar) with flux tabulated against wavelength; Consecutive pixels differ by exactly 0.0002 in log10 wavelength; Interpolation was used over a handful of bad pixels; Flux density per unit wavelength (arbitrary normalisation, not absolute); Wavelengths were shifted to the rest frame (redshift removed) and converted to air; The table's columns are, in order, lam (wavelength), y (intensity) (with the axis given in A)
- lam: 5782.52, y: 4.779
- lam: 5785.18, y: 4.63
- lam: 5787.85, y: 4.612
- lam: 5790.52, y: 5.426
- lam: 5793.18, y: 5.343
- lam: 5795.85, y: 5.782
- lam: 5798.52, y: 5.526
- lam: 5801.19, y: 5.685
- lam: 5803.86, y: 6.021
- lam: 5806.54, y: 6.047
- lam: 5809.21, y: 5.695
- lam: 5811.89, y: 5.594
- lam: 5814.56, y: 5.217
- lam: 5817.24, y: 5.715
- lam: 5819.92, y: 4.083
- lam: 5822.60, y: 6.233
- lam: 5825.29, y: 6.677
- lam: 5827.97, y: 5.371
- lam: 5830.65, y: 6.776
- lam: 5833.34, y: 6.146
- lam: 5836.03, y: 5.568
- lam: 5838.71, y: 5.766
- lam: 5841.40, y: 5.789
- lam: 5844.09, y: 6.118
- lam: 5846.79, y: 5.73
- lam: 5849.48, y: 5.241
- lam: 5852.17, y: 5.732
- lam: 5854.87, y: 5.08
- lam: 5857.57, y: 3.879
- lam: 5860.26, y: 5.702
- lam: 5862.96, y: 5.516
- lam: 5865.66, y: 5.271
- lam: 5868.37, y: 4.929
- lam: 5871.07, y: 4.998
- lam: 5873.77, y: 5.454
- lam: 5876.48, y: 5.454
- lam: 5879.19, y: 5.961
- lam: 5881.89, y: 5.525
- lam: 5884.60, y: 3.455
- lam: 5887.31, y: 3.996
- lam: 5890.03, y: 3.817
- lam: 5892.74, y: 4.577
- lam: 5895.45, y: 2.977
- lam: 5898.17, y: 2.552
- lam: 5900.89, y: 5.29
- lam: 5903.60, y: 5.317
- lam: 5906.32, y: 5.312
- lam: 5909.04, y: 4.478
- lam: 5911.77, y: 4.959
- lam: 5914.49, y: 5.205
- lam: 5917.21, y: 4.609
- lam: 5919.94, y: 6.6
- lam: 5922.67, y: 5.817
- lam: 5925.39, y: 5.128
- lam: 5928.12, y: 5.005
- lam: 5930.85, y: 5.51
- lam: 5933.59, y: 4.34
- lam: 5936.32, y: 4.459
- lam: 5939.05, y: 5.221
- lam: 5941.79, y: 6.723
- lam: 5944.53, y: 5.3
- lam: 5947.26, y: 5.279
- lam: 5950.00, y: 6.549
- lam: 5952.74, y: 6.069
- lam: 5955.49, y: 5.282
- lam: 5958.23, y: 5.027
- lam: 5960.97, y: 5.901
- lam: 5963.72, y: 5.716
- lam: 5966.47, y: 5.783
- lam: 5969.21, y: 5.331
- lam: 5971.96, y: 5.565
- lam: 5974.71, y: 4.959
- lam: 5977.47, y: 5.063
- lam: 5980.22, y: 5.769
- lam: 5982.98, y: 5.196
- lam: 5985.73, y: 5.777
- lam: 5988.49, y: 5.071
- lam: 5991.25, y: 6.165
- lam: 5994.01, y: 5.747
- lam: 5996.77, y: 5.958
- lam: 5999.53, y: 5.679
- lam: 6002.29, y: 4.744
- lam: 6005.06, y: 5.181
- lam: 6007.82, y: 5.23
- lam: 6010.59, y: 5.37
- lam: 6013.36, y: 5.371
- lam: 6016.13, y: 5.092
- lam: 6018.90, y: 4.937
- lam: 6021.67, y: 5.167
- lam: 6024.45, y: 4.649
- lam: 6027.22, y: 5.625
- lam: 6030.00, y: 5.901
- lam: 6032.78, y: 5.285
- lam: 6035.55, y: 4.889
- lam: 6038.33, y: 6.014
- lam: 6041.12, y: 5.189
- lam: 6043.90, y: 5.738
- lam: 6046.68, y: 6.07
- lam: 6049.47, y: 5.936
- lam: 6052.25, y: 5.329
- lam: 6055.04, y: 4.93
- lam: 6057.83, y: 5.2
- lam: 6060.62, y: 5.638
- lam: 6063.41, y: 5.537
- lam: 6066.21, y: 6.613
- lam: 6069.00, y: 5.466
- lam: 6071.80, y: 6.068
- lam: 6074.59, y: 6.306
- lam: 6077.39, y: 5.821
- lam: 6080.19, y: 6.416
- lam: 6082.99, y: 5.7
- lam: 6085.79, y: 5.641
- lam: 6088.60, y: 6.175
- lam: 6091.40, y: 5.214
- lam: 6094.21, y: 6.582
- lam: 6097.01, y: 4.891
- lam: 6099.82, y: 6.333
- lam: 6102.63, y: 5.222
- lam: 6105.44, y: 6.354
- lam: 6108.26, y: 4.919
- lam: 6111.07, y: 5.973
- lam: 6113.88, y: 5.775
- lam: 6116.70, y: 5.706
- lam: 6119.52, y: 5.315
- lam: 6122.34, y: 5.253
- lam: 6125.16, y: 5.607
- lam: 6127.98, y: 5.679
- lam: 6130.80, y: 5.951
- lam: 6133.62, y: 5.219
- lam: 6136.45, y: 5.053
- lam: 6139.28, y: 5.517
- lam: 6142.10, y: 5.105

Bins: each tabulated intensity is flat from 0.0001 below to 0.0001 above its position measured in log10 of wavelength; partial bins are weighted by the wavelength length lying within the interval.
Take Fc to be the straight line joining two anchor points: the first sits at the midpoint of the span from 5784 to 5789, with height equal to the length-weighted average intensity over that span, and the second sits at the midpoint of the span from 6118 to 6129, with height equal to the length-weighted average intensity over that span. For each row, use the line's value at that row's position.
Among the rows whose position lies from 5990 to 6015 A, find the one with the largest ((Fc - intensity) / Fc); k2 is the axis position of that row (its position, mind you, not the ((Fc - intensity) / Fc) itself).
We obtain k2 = 6002.29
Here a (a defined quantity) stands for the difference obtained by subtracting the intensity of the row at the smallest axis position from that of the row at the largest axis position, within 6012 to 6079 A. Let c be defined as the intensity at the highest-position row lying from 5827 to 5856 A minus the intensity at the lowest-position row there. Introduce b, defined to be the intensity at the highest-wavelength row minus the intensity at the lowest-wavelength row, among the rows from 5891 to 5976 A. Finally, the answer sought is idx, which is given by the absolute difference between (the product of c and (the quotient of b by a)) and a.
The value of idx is 0.7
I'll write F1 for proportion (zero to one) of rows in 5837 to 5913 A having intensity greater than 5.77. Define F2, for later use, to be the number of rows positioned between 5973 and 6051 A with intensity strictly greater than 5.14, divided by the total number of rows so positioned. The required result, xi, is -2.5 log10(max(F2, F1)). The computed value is 0.37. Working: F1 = 0.11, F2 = 0.71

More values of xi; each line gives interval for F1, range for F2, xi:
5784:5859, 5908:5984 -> 0.48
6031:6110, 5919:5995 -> 0.37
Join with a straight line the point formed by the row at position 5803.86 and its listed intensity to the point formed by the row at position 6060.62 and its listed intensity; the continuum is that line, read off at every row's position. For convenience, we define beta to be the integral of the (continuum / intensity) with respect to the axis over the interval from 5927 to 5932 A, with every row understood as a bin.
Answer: 5.56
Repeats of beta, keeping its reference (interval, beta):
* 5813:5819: 6.76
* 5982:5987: 5.25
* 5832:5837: 5.09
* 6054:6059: 5.57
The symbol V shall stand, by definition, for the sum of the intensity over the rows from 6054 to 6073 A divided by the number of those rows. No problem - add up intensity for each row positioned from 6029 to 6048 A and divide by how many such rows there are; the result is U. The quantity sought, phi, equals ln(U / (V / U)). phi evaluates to 1.71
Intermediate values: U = 5.58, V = 5.6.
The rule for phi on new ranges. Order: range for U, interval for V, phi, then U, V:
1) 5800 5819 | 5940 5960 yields 1.74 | 5.71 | 5.7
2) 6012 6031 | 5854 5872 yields 1.70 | 5.25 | 5.1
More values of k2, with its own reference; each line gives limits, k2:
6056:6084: 6057.83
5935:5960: 5936.32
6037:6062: 6055.04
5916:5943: 5933.59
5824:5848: 5827.97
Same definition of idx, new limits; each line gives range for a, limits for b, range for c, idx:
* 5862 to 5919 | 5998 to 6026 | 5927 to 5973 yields 1.5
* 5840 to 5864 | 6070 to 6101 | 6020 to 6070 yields 0.0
